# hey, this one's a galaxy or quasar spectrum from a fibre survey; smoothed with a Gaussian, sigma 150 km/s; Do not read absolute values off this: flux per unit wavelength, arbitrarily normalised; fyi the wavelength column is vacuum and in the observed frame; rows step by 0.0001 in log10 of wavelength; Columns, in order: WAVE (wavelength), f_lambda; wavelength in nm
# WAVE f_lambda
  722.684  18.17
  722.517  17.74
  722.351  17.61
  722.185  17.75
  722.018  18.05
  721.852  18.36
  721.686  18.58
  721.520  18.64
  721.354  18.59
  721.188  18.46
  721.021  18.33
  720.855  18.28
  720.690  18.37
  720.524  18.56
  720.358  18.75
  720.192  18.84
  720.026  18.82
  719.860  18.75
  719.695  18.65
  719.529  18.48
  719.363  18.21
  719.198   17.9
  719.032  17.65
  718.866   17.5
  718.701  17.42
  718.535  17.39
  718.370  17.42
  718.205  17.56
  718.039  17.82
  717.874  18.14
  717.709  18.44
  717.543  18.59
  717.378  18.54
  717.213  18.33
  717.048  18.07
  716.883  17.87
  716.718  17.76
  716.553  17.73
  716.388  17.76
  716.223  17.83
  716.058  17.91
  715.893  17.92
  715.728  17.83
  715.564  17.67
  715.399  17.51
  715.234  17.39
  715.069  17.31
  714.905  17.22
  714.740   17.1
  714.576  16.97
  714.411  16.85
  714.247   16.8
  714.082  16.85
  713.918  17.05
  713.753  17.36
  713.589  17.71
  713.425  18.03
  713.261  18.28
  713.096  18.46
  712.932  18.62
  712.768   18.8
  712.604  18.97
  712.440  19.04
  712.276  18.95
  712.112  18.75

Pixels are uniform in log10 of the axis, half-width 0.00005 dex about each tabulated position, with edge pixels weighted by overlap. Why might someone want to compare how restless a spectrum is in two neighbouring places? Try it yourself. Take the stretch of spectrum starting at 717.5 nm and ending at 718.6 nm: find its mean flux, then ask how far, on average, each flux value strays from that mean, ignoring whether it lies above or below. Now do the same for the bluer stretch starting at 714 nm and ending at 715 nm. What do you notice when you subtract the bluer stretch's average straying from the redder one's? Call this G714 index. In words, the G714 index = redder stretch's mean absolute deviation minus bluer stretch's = 0.3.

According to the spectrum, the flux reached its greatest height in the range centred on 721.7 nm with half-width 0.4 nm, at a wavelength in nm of 721.520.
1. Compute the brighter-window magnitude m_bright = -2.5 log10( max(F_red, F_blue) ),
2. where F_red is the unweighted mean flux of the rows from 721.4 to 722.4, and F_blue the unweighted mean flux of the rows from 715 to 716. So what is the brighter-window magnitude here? -3.15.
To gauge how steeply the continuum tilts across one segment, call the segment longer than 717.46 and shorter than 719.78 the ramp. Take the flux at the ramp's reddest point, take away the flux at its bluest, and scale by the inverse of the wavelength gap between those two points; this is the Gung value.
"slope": 0.0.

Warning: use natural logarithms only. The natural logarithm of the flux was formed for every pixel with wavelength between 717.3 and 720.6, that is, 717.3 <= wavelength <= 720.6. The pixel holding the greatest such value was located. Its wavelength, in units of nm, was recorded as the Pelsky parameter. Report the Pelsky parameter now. 720.192 nm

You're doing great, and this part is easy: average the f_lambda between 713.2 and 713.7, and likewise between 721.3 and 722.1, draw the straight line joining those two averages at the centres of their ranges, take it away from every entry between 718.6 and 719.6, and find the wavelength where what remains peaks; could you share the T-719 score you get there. 719.529 nm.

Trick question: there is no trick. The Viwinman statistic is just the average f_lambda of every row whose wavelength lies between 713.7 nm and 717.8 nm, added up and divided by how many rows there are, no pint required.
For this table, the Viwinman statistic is 17.6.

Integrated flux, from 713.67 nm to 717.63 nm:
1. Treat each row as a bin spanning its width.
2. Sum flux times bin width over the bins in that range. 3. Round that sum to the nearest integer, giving 70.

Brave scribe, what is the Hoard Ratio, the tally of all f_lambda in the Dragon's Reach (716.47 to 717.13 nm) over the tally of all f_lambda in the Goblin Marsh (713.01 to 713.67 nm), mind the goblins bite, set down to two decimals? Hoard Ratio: 0.99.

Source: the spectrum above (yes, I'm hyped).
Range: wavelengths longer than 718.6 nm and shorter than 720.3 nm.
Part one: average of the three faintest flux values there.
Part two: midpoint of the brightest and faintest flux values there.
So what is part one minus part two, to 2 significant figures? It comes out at -0.61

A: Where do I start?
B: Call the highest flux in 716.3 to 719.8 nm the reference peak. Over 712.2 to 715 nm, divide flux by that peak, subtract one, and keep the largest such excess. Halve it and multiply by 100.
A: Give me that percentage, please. 1.0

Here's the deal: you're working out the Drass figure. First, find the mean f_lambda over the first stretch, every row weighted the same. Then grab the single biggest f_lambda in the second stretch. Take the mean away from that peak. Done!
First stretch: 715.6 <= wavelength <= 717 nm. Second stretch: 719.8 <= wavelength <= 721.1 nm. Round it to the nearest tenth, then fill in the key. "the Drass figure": 1.0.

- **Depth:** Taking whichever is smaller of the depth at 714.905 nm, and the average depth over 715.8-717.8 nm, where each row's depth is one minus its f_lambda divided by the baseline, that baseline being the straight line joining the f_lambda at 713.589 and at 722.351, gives -0.022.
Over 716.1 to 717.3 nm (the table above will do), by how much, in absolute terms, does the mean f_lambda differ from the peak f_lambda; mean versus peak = 0.42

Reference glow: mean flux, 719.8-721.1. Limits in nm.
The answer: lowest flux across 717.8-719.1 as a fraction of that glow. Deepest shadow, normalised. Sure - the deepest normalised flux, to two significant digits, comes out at 0.94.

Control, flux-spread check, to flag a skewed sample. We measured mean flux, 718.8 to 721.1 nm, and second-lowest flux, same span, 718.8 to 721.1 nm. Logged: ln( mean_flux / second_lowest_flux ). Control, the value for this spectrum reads 0.040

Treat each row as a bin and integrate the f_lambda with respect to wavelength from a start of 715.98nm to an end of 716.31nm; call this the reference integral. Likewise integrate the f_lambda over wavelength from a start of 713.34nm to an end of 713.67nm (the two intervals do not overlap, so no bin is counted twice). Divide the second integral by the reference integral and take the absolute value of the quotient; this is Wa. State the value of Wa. 1.00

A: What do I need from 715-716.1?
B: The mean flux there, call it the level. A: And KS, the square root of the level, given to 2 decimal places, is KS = 4.20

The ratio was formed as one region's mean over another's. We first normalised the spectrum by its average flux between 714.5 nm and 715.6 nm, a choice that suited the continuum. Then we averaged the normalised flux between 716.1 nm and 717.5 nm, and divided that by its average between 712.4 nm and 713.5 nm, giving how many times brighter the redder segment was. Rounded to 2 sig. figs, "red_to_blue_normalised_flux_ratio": 0.97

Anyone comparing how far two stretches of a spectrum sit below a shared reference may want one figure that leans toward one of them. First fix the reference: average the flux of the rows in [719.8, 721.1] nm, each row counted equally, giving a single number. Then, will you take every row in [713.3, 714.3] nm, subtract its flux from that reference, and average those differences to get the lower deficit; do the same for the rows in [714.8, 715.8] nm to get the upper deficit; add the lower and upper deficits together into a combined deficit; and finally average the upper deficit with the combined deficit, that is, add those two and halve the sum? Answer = 1.7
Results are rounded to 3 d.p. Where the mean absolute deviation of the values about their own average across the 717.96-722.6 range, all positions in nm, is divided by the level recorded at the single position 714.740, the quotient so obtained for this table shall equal 0.026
